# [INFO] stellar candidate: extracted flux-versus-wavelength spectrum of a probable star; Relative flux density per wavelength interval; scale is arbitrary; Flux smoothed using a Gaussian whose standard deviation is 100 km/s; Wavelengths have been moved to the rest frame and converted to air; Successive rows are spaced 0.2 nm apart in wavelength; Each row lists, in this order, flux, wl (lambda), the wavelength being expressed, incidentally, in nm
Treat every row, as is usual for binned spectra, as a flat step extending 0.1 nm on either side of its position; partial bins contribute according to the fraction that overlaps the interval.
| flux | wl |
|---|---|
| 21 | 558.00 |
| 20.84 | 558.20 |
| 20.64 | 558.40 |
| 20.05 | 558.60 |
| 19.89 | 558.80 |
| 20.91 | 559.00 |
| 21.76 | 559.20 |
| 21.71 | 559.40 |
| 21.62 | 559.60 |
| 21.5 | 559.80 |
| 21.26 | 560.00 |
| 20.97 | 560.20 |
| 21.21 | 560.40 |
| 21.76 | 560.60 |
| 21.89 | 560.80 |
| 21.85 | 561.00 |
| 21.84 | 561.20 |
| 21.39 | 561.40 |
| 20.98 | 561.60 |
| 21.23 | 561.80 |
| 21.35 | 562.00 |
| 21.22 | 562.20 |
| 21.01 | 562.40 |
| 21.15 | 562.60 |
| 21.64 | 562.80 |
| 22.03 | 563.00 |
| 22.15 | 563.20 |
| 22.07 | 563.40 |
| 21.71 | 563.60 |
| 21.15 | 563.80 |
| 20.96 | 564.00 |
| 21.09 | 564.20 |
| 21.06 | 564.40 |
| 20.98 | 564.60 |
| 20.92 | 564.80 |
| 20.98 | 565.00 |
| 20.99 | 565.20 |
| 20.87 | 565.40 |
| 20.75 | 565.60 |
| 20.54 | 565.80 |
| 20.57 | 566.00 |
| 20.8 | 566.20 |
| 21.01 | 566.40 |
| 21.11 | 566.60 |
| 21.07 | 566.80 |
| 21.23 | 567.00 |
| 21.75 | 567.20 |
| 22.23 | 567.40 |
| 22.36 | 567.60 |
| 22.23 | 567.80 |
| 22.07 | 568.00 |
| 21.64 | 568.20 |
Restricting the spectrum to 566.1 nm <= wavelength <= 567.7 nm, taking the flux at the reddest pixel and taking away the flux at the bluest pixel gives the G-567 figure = 1.6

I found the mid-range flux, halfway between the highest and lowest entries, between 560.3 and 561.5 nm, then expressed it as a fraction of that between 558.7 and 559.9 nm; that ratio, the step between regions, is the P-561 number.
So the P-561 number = 1.03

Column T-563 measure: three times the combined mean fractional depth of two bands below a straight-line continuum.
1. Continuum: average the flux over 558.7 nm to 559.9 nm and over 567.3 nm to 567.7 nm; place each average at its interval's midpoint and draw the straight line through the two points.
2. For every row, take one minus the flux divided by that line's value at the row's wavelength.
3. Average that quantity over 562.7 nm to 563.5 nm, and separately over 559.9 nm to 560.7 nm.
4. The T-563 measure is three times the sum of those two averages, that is -0.03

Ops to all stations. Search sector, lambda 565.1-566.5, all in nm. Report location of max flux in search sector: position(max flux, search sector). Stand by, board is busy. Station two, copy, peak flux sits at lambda 566.40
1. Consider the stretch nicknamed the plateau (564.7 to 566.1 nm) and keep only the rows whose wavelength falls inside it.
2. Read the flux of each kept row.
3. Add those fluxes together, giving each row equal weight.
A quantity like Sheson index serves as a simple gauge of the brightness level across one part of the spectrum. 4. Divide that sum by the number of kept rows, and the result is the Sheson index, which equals 20.8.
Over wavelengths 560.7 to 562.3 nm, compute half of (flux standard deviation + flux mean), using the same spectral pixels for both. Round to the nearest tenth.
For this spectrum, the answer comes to 10.9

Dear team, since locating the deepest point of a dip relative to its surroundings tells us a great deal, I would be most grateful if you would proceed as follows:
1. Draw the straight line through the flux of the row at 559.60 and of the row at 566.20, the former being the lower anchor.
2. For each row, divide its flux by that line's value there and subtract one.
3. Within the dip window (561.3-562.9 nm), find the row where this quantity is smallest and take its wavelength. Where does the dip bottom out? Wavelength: 561.60 nm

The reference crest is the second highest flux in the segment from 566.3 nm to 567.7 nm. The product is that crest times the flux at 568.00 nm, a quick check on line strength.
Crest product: 491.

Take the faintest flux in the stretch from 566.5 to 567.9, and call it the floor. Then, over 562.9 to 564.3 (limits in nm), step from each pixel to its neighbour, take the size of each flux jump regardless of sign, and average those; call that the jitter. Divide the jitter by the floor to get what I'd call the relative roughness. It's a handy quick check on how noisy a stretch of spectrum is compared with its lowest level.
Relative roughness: 0.0114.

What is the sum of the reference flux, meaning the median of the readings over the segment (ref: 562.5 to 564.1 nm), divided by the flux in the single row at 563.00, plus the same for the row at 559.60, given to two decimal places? 1.99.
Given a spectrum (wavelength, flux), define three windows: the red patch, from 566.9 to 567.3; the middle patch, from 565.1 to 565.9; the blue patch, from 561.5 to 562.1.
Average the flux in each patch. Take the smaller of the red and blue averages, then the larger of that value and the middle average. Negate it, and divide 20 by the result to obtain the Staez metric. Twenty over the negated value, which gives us -0.944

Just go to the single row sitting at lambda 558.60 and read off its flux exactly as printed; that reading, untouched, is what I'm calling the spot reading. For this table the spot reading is 20.05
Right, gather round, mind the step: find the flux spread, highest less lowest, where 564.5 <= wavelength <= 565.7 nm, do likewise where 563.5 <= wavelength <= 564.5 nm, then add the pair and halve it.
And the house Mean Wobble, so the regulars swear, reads 0.5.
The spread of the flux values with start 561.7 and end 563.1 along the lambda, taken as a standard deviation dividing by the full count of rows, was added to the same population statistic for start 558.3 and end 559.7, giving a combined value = 1.05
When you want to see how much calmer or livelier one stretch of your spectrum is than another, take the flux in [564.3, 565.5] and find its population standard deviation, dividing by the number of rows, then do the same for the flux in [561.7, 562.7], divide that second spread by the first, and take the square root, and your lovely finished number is 1.37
